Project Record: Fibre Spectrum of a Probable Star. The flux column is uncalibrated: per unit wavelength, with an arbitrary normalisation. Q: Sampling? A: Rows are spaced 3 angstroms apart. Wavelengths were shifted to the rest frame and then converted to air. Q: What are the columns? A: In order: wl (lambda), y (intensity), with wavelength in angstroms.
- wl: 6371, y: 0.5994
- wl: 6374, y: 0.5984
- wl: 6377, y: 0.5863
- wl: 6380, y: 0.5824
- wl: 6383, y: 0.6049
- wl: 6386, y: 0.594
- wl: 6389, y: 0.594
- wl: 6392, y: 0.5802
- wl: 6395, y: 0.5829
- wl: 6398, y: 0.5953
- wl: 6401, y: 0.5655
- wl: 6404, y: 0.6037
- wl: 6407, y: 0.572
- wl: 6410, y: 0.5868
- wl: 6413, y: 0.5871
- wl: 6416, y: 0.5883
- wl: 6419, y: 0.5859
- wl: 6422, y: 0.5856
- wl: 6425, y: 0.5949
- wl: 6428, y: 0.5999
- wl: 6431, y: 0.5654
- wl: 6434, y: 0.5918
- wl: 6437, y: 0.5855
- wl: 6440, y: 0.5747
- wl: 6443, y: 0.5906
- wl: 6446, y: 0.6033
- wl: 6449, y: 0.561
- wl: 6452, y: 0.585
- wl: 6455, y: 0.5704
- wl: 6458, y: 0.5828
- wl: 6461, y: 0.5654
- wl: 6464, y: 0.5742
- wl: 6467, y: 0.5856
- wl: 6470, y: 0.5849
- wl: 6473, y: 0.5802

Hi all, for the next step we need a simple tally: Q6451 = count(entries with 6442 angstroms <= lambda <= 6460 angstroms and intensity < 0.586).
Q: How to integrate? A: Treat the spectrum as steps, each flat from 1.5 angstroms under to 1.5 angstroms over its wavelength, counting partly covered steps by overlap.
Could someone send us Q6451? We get 4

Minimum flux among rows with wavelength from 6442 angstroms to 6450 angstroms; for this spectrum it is 0.561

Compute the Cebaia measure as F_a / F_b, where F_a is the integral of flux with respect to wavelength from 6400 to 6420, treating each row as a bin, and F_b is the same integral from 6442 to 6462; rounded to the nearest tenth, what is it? 1.0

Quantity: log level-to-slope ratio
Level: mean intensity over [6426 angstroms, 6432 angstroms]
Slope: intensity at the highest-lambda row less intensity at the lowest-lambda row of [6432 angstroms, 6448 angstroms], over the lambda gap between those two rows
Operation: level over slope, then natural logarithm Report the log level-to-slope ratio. 6.4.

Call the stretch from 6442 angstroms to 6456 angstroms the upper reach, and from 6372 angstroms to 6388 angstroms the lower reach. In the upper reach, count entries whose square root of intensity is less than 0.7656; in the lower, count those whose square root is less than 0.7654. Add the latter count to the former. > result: 4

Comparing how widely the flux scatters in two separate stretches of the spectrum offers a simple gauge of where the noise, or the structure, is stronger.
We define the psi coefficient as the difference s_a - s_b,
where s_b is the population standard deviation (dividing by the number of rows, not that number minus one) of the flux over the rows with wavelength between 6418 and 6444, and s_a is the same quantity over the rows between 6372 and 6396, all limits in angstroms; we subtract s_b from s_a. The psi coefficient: -0.0017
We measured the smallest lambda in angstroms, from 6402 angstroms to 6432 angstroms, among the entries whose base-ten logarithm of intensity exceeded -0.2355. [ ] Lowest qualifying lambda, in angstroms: 6404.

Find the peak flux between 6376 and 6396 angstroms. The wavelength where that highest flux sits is 6383 angstroms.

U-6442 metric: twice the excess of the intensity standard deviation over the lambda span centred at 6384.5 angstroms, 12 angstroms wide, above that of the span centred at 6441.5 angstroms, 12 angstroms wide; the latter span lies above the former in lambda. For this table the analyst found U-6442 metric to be -0.005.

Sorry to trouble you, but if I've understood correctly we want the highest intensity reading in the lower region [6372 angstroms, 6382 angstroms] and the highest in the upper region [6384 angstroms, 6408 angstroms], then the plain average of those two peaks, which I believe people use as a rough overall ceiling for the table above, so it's 0.601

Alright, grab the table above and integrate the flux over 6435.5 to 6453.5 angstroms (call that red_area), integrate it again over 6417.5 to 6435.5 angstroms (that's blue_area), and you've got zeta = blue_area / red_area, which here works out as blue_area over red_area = 1.01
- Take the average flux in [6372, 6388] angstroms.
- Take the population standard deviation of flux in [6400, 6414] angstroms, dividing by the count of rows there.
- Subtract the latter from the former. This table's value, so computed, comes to 0.580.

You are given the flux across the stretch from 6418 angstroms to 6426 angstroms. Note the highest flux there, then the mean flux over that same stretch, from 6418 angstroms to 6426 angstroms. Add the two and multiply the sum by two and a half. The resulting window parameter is 2.96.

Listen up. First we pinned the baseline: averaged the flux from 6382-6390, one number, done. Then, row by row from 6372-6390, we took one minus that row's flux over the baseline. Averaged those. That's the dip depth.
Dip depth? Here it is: 0.007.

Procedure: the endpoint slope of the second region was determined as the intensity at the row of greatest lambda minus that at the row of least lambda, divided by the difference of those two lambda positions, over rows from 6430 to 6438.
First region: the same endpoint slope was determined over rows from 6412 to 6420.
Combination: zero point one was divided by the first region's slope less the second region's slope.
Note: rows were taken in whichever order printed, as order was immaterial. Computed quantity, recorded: -28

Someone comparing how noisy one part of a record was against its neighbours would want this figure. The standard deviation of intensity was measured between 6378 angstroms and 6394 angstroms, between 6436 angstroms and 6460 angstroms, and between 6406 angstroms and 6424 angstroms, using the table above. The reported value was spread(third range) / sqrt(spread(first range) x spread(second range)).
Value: 0.5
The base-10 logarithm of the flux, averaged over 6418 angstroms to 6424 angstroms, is -0.232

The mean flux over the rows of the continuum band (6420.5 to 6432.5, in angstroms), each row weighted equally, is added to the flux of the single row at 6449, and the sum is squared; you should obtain 1.32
